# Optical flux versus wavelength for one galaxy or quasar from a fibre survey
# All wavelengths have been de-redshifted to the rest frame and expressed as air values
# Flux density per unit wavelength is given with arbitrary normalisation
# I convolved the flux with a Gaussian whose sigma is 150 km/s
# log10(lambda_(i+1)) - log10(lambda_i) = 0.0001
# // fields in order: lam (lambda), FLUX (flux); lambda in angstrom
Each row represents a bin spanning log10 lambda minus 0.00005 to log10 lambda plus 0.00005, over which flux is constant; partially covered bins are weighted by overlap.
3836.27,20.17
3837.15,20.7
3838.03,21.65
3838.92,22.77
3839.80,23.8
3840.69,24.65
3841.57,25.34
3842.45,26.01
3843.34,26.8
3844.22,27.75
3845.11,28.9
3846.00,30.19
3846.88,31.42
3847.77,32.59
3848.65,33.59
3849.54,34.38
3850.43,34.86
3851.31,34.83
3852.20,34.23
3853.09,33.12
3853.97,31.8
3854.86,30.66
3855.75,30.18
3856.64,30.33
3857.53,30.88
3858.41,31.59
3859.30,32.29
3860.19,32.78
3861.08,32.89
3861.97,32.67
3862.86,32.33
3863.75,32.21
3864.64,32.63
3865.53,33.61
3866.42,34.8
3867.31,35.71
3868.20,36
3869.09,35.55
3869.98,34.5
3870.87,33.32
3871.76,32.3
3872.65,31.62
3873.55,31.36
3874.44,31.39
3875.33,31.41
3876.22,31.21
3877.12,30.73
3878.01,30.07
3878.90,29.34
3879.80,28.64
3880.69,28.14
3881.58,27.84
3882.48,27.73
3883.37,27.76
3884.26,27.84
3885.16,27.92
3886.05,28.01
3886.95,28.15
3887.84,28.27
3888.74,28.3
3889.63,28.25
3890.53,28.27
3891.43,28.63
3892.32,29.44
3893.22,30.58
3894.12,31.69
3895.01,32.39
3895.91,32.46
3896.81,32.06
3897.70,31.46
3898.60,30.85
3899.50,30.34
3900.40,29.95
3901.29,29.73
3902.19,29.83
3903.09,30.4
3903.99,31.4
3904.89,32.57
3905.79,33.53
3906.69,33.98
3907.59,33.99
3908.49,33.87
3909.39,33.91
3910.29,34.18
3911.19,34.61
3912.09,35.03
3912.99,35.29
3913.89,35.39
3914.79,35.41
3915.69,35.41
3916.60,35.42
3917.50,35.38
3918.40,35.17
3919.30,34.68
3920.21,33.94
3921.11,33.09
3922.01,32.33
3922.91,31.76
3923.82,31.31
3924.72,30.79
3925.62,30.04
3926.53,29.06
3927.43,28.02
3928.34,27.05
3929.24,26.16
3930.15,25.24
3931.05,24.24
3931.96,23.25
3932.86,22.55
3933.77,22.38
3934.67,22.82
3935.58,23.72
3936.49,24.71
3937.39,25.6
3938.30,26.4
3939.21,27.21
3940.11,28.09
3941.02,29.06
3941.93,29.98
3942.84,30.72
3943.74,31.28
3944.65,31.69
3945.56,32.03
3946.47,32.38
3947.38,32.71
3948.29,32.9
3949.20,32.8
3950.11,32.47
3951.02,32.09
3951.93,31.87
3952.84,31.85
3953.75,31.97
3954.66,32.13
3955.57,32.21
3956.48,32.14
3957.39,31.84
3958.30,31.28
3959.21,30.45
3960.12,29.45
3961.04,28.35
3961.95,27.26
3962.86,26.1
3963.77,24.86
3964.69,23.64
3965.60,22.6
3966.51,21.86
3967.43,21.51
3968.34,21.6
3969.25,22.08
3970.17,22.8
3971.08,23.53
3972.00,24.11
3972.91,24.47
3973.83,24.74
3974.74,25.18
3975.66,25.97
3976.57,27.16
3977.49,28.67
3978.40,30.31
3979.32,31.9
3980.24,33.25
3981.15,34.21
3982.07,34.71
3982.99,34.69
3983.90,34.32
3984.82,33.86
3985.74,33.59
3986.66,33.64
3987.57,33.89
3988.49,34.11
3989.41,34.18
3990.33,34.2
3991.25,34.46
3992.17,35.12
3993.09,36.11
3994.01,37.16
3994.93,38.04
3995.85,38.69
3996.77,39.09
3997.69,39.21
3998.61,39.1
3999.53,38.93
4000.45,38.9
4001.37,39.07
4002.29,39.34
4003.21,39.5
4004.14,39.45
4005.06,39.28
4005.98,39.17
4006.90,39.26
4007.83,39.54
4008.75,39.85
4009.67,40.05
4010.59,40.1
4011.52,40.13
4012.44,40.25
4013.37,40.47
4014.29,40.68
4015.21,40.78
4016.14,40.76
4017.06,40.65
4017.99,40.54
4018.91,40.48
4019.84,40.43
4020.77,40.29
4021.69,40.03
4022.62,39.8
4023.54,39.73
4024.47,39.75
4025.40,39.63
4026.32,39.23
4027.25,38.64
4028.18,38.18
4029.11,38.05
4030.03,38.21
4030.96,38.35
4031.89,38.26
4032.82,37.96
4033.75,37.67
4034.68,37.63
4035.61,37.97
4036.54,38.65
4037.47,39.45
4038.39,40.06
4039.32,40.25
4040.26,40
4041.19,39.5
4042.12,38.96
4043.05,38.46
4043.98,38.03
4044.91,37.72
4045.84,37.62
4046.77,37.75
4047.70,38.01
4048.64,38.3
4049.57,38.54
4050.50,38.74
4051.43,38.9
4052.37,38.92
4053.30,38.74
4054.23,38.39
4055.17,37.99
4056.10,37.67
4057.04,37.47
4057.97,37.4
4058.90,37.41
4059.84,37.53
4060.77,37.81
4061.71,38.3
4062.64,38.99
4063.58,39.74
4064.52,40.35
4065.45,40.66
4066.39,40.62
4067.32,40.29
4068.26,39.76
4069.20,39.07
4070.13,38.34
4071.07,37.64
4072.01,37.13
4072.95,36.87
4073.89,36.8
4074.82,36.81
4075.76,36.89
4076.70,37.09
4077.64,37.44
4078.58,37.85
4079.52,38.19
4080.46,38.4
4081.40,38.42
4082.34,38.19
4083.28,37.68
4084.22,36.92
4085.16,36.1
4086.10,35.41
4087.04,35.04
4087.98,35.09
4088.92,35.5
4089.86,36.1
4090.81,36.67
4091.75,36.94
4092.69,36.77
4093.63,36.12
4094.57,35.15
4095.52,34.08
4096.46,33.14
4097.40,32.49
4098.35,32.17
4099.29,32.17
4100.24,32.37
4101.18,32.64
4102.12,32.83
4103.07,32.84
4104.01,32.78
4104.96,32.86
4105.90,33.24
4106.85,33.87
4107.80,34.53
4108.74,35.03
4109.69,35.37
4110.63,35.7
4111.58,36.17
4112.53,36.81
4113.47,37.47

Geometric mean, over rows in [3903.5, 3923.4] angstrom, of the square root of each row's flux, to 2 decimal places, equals 5.84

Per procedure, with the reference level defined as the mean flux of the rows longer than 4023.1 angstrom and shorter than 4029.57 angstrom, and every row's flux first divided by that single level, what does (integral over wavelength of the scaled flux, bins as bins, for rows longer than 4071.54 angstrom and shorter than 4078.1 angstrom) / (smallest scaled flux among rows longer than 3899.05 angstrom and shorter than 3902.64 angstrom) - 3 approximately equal 5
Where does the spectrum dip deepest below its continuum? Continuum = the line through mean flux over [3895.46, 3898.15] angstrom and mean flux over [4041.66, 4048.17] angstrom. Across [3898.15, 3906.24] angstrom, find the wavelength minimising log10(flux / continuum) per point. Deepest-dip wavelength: 3901.29 angstrom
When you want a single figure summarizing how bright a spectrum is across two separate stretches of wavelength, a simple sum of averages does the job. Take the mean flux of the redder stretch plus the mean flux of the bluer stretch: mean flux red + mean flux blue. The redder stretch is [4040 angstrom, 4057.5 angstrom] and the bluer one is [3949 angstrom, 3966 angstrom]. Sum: 68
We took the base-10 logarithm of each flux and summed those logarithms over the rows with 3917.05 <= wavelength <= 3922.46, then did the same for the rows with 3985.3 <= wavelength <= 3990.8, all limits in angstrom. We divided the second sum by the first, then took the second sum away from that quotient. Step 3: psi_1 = -8.2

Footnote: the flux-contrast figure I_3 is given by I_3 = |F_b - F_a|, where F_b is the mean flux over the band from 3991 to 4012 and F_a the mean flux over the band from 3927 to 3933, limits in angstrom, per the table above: 13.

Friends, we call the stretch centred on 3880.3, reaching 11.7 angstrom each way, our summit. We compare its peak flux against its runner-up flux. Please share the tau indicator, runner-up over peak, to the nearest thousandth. 0.970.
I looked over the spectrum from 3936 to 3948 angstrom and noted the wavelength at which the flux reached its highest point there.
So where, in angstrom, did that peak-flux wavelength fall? 3947.38 angstrom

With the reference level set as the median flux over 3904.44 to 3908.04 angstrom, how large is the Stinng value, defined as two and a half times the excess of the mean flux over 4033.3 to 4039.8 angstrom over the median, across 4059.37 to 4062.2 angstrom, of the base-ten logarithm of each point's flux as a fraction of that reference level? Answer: 96.9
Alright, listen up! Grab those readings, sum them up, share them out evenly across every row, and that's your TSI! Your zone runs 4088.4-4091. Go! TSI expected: 36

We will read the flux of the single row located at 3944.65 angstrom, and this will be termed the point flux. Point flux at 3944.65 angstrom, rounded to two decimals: 31.69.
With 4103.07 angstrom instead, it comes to 32.84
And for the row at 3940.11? 28.09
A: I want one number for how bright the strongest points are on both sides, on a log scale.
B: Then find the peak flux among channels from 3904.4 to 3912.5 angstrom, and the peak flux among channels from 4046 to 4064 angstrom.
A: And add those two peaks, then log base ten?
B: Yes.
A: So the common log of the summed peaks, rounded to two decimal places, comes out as 1.87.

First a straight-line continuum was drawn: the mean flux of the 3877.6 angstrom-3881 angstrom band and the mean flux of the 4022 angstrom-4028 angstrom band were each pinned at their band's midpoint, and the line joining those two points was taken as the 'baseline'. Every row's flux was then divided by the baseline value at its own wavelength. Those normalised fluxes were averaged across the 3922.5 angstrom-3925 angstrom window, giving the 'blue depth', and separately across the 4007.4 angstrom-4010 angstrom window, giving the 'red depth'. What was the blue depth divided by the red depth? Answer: 0.93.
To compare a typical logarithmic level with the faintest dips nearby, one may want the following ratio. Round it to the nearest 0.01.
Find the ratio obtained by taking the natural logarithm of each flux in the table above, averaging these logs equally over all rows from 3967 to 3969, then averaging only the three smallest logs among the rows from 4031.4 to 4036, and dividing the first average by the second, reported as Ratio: 0.85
